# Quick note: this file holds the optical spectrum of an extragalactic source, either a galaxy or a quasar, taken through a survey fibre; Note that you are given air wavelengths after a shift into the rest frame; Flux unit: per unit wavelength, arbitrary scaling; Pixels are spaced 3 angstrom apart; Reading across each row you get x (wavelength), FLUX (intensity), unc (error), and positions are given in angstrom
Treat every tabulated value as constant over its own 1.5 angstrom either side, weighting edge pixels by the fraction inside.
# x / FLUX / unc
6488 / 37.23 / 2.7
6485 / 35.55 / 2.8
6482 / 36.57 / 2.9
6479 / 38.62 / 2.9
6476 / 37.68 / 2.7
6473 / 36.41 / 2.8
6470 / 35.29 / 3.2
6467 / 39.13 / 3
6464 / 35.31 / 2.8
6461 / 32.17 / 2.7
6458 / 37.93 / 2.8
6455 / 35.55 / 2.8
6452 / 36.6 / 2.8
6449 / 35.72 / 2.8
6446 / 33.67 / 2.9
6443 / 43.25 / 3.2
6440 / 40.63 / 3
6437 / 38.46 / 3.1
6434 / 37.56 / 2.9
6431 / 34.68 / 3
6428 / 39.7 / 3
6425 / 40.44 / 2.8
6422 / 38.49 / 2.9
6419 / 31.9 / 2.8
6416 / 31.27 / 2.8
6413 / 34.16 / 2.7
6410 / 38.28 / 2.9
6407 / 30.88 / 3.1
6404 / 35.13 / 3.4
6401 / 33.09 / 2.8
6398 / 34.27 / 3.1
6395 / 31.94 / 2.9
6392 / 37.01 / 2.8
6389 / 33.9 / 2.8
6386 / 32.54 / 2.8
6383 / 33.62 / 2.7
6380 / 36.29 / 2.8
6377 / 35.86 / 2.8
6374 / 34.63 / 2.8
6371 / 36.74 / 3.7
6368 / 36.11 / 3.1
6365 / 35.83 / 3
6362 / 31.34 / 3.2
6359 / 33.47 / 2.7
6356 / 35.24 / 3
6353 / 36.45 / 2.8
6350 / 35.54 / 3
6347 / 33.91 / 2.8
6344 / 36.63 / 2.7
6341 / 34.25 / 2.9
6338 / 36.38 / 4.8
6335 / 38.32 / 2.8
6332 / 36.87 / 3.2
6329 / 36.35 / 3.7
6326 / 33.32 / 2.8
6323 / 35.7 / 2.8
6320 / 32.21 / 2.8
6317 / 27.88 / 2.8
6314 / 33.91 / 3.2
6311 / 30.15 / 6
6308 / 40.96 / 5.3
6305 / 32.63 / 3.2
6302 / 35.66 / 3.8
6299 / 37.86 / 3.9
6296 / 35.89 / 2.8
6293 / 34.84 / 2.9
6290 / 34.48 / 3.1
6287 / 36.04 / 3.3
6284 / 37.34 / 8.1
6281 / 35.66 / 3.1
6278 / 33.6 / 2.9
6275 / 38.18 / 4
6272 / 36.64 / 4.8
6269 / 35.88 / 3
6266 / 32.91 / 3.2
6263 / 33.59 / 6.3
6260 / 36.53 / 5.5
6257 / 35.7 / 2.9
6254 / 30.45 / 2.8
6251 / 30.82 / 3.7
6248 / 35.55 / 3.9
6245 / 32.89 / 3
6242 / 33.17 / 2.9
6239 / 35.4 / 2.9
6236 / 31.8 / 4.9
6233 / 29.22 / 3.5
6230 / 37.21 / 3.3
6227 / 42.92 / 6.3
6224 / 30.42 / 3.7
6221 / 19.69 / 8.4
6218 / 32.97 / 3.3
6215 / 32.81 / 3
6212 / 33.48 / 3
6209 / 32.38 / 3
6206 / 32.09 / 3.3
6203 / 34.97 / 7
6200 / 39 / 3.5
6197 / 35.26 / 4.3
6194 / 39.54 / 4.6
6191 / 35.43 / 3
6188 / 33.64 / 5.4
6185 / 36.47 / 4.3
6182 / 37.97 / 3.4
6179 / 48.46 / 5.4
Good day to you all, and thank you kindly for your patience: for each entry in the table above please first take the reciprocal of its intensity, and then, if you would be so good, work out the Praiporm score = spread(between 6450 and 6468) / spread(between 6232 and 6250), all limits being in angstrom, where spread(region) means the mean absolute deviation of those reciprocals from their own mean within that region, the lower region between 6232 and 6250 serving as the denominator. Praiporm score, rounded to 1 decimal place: 0.9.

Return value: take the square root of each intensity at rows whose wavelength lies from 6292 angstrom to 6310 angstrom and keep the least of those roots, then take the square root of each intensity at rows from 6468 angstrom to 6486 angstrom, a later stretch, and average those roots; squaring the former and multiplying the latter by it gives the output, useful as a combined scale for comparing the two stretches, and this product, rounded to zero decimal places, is 198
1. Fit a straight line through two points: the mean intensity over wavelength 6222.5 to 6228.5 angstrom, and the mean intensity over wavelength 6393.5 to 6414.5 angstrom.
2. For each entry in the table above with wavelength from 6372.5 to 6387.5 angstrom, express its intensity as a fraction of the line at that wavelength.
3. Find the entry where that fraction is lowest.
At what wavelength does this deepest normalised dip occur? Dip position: 6386 angstrom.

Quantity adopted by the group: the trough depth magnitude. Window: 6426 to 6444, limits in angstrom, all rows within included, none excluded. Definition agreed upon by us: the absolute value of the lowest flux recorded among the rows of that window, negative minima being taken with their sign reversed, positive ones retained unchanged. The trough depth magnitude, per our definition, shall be 35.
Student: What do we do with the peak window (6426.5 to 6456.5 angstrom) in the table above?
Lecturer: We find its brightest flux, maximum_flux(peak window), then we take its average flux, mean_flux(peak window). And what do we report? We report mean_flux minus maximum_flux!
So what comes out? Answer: -5.7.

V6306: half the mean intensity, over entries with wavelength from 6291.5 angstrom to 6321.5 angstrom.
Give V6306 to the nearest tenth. 17.1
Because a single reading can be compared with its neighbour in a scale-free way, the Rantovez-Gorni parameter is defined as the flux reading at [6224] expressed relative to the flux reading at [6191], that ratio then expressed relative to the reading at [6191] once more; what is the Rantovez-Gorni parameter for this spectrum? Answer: 0.024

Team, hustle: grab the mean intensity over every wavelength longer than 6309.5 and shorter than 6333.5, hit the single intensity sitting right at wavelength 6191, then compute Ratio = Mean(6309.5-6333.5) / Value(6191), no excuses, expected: 0.94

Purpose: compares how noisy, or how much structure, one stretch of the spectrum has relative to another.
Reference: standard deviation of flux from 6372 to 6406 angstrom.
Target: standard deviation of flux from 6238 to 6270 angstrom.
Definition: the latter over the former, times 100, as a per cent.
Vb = 131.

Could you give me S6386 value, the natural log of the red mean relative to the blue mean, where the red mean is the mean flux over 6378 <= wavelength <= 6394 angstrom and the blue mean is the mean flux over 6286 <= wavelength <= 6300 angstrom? -0.03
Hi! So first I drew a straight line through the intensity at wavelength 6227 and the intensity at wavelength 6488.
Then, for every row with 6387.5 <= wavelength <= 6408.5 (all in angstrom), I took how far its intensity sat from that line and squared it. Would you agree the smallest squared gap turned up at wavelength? 6392 angstrom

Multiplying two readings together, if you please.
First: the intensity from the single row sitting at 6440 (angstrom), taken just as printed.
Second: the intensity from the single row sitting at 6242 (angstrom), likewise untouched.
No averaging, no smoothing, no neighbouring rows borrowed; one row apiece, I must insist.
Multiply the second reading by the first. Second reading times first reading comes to 1348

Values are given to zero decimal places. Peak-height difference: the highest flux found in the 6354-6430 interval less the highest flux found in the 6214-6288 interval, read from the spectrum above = -2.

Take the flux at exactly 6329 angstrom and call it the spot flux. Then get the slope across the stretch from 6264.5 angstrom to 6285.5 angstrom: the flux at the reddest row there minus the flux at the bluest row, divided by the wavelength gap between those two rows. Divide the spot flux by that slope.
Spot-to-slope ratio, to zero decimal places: 148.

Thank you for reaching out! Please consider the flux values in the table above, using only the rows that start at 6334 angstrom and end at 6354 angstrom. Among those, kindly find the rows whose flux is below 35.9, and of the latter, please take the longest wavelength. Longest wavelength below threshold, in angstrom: 6350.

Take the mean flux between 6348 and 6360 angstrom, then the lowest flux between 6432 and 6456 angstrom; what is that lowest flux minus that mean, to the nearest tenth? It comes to -1.5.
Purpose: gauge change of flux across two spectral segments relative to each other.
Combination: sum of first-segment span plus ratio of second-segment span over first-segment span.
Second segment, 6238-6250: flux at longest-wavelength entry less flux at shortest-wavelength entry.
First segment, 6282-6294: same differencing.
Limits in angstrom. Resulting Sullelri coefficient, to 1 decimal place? -2.6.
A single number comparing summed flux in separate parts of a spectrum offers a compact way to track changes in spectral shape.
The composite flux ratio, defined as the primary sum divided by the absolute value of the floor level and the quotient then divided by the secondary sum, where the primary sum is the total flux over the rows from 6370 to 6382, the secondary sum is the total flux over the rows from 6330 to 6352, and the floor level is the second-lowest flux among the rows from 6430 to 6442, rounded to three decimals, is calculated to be 0.015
